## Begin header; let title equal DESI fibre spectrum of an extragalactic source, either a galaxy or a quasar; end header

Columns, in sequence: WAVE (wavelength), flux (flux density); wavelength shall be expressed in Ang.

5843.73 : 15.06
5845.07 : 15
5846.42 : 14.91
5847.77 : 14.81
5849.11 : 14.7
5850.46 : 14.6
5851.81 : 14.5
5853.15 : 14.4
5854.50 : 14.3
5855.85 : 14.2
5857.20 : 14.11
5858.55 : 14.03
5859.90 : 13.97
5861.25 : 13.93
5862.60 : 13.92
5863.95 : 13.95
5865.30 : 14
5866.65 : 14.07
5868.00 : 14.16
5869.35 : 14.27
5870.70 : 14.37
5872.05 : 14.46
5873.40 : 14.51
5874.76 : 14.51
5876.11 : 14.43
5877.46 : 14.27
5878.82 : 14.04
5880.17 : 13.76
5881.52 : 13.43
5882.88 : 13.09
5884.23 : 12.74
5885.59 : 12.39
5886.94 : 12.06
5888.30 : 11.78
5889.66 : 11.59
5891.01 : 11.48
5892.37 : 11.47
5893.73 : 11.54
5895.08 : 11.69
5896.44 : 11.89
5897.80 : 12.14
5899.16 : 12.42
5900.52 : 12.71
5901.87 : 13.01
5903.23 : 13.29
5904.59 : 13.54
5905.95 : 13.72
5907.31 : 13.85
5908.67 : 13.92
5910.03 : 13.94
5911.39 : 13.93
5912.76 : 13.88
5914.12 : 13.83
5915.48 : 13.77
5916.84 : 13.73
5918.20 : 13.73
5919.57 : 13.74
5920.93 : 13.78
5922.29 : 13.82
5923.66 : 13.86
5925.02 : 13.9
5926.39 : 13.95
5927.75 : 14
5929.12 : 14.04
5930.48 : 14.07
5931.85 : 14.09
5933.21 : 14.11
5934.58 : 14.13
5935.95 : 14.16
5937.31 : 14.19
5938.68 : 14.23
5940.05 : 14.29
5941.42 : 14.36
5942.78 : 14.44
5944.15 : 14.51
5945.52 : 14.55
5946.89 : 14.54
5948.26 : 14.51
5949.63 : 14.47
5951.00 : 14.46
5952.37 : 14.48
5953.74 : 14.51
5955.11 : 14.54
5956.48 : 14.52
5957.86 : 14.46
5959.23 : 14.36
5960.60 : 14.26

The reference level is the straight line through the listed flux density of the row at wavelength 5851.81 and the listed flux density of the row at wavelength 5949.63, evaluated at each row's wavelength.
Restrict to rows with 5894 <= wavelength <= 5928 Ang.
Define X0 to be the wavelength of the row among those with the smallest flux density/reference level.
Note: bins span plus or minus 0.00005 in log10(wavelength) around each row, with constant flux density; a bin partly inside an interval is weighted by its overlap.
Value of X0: 5895.08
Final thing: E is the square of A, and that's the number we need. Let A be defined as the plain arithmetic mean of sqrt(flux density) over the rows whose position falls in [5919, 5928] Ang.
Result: 13.9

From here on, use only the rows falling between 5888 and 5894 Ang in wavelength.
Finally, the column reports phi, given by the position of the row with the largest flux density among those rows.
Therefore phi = 5888.30 Ang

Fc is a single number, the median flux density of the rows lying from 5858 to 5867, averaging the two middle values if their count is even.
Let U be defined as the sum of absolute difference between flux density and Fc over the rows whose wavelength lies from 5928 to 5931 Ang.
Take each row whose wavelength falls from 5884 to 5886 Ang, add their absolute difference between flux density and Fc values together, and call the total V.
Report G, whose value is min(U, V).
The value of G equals 0.17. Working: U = 0.2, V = 2.8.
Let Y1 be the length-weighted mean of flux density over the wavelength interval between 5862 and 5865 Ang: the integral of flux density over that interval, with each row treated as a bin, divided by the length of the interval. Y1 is 13.9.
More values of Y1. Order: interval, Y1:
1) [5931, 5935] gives 14.1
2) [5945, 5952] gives 14.5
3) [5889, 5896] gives 11.6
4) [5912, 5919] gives 13.8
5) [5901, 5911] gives 13.6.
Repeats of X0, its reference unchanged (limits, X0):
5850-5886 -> 5885.59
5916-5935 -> 5916.84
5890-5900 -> 5892.37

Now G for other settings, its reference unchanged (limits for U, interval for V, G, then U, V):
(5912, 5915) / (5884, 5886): 0.23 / 0.2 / 2.8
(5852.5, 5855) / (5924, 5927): 0.09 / 0.8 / 0.1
